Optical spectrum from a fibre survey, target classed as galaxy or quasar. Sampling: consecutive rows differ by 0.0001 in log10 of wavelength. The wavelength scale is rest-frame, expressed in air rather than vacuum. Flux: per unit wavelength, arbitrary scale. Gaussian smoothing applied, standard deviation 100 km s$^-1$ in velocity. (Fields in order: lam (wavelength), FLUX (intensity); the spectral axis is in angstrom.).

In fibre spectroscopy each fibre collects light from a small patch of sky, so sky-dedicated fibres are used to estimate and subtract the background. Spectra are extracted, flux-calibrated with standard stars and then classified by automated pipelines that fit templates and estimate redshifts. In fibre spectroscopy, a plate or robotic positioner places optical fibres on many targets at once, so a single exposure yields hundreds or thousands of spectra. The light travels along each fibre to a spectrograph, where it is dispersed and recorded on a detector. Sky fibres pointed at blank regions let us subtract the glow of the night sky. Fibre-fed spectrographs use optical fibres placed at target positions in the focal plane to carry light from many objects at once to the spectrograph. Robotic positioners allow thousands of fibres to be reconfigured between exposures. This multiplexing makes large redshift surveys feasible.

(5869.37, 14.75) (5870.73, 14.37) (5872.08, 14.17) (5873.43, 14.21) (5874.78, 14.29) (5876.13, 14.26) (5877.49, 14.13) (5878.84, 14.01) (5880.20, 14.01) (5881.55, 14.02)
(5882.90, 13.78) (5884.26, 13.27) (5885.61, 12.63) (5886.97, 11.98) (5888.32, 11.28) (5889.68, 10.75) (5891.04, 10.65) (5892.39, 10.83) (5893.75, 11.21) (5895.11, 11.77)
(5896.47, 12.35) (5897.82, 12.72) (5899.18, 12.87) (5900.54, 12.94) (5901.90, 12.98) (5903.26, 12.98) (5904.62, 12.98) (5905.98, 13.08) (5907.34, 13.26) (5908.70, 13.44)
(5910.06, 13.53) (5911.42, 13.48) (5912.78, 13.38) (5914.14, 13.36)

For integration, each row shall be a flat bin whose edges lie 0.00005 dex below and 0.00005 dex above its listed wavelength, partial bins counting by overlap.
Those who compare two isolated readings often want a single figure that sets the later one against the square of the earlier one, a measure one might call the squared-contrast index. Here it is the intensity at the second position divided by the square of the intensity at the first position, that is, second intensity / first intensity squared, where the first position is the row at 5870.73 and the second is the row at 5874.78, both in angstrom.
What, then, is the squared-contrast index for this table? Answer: 0.069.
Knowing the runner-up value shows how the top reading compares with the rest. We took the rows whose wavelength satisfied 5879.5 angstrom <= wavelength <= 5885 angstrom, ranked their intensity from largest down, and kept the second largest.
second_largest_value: 14.01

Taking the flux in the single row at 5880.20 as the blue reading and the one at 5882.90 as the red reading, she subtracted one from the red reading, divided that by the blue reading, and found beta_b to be 0.91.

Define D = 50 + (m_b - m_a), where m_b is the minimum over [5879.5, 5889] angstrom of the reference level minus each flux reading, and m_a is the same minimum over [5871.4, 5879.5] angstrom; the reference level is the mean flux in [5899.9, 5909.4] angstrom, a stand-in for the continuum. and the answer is 50.3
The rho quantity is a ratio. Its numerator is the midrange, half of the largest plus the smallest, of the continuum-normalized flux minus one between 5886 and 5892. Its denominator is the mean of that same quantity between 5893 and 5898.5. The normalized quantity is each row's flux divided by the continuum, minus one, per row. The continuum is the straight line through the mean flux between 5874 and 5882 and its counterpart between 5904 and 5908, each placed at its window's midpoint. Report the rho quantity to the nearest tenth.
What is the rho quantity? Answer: 1.6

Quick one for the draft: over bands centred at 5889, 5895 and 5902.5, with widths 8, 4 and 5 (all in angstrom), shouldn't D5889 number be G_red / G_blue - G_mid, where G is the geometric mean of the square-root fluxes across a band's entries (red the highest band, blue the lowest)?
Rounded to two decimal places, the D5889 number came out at -2.36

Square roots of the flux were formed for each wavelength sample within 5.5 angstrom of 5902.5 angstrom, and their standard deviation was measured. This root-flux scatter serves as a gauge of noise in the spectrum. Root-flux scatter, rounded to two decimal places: 0.02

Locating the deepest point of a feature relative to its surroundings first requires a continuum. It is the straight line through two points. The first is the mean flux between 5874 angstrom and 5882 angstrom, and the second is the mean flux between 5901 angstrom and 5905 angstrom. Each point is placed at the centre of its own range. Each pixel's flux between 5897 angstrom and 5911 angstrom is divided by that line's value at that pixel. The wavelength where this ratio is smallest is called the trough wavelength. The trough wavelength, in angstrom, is 5897.82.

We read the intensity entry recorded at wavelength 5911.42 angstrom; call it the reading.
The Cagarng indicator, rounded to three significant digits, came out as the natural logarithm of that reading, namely 2.60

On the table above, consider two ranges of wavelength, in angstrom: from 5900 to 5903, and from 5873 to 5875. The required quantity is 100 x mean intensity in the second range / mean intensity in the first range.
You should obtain 110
